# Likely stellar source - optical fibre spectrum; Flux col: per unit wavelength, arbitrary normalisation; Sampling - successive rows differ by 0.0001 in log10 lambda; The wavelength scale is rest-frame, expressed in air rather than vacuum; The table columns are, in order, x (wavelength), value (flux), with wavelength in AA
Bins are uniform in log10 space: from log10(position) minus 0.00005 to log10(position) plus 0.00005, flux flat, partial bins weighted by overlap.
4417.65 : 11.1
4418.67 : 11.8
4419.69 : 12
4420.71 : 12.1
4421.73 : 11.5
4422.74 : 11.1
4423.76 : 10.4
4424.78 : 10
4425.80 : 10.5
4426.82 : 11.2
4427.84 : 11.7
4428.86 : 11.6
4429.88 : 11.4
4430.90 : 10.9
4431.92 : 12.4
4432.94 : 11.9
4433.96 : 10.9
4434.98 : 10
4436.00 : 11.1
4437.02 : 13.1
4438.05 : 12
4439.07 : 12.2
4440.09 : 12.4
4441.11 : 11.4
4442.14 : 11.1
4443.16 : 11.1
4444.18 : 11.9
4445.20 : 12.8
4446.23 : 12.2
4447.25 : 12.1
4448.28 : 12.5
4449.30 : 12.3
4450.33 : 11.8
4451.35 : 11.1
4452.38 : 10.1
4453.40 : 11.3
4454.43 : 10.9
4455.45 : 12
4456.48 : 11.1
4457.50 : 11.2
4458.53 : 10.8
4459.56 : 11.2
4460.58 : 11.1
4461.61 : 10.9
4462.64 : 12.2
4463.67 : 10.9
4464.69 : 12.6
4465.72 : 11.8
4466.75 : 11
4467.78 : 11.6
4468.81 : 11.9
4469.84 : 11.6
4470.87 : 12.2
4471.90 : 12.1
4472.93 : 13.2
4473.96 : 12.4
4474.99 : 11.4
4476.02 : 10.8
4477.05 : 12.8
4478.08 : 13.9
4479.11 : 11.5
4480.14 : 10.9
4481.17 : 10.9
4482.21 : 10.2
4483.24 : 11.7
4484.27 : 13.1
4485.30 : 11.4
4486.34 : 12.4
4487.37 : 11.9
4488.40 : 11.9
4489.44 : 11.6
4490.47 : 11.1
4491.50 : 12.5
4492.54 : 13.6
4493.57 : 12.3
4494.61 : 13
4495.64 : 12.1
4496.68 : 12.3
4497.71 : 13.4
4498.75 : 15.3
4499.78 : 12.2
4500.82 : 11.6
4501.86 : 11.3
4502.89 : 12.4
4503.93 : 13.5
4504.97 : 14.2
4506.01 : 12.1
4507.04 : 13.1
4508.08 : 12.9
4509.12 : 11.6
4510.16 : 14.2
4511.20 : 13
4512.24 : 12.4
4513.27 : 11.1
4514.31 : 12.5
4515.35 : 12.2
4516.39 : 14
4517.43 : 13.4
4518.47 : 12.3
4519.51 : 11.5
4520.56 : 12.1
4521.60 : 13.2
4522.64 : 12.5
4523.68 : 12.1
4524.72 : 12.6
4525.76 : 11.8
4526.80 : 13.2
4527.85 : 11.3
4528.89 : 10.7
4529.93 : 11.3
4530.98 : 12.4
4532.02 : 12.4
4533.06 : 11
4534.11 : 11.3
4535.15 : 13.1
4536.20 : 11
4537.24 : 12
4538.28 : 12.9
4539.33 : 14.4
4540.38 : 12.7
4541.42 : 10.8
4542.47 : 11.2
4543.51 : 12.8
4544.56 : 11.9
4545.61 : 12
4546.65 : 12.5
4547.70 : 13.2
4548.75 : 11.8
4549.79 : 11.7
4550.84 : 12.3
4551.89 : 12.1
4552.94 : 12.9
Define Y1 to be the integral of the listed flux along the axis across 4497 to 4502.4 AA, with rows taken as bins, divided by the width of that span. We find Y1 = 12.8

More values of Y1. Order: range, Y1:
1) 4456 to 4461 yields 11.1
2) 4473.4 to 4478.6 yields 12.3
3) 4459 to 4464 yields 11.3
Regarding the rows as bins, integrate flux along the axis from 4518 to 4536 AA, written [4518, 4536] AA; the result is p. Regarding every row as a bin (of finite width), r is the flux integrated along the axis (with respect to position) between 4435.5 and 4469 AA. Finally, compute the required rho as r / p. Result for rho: 1.8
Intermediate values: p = 216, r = 389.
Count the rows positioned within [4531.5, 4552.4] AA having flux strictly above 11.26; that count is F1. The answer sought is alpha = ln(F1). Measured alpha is 2.8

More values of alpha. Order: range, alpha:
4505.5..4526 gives 2.9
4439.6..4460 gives 2.4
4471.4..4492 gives 2.7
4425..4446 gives 2.5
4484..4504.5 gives 2.9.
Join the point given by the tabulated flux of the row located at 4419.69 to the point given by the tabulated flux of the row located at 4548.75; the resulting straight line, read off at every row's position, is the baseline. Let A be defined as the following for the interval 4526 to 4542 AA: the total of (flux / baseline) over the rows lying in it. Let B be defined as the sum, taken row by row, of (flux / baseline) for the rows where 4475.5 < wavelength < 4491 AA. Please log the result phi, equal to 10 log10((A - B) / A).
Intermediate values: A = 15.3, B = 14.8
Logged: -15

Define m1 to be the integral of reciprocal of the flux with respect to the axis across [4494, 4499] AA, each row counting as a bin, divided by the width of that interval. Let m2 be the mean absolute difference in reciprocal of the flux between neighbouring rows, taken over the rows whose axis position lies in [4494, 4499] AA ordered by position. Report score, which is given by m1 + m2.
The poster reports 0.0825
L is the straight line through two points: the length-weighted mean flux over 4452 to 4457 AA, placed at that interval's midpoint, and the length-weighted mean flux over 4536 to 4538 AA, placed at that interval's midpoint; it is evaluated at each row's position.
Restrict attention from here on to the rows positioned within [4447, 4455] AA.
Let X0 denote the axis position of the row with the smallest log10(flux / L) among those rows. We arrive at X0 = 4452.38 AA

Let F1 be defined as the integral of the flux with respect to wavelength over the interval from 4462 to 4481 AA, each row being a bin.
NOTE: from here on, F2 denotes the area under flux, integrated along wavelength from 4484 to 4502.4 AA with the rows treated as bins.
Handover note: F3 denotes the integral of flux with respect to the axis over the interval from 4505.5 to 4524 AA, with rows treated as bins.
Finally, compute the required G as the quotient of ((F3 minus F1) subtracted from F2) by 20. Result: 11.07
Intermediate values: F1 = 226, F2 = 228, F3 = 233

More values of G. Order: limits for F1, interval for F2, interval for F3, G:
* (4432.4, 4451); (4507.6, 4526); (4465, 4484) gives 11.32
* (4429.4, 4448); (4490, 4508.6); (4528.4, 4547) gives 11.56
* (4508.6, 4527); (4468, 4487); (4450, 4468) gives 12.66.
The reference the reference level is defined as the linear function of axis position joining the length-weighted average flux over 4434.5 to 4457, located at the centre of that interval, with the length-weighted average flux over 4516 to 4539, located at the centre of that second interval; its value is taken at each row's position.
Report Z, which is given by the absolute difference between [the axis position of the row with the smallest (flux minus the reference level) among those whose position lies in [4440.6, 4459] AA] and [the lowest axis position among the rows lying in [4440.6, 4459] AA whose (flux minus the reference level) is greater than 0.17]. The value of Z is 8.2 AA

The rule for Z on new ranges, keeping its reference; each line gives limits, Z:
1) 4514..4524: 5.2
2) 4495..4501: 4.1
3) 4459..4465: 1.0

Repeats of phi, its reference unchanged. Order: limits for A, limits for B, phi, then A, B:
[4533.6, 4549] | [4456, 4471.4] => -11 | 15.5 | 14.4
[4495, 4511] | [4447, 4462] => -9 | 16.2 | 14.3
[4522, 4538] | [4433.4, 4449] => -17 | 15.1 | 14.8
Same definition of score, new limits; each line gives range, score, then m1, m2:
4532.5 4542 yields 0.0924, 0.083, 0.0092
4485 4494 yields 0.0881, 0.083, 0.0051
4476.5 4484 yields 0.0935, 0.086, 0.0075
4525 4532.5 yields 0.0910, 0.084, 0.0066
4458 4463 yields 0.0931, 0.089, 0.0039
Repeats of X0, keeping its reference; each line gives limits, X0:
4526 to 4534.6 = 4528.89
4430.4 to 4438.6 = 4434.98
